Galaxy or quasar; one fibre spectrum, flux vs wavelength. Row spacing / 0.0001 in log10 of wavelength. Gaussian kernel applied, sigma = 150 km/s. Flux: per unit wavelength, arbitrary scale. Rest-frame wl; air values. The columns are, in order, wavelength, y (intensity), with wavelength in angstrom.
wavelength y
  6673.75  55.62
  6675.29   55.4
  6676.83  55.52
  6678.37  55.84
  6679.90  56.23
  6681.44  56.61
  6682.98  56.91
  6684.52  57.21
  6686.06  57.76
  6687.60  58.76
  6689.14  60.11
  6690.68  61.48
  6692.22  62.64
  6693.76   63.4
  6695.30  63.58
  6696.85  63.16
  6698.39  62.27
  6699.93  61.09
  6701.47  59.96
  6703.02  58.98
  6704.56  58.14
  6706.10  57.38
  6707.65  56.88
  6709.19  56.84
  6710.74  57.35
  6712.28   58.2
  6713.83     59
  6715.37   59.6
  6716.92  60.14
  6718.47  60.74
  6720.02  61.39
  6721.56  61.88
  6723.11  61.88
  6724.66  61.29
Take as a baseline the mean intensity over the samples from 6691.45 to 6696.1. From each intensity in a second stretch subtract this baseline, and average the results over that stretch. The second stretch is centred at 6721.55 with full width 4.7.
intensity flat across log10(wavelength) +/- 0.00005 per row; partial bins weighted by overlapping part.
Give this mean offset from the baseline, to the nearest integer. -1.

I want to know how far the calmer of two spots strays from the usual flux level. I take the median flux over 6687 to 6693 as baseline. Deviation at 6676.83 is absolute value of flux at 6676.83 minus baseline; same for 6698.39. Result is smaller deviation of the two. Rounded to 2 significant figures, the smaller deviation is 1.5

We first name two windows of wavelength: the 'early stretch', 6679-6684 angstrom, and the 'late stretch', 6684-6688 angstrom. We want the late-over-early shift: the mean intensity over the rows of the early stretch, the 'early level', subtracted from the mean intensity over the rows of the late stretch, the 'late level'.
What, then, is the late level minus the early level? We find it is 1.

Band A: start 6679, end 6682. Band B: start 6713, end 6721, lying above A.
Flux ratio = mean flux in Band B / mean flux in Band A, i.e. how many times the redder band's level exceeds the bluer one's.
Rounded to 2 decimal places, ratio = 1.07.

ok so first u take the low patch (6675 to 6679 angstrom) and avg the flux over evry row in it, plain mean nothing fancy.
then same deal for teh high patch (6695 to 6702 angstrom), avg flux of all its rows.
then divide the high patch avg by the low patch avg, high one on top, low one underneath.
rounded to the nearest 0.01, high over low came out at 1.12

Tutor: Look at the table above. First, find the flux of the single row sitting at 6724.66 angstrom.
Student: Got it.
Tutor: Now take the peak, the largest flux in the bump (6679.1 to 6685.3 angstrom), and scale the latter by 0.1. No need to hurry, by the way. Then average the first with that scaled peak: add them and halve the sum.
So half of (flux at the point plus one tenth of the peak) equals 33.5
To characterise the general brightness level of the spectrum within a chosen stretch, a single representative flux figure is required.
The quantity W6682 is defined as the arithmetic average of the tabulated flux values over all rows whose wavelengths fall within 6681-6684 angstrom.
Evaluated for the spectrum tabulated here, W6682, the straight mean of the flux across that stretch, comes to 56.8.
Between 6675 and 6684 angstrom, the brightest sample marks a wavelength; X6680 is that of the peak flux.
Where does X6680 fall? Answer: 6682.98 angstrom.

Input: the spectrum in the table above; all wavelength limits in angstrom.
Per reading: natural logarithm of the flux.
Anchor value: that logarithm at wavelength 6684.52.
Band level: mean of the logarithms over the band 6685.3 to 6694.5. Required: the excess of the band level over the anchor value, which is 0.059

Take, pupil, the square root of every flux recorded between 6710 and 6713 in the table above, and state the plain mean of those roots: 7.6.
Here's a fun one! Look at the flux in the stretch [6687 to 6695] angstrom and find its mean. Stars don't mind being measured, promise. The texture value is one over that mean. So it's 0.0163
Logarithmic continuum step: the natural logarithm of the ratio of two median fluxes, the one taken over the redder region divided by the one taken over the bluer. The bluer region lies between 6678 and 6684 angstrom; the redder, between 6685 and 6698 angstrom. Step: 0.10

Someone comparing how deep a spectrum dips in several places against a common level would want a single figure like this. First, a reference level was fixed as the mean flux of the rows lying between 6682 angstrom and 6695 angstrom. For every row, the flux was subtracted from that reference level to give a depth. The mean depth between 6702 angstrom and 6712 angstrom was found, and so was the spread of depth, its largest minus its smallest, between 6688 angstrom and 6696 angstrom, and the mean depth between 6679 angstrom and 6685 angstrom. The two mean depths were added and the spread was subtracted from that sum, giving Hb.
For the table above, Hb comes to 2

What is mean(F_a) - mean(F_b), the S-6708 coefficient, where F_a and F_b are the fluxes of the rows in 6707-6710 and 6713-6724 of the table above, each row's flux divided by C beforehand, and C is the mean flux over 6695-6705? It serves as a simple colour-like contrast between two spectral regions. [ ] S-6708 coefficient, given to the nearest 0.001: -0.062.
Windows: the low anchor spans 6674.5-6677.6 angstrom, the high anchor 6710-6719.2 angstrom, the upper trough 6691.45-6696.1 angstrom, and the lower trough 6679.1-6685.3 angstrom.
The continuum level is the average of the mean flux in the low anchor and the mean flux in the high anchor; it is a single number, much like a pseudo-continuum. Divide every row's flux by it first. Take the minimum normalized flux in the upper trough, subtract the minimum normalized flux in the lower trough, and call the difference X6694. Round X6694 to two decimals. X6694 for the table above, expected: 0.11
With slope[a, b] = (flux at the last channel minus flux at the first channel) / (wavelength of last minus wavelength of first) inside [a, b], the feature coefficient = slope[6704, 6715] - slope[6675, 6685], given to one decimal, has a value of -0.1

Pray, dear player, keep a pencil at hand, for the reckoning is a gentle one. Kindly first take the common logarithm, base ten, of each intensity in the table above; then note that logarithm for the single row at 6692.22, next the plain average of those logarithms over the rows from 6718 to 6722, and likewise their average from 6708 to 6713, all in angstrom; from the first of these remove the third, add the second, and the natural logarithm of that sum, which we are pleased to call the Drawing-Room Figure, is 0.602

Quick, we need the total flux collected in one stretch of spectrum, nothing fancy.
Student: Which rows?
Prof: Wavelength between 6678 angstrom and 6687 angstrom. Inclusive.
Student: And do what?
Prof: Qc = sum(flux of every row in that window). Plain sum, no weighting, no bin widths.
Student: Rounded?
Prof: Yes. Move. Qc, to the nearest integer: 341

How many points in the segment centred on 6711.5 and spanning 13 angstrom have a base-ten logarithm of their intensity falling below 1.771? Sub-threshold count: 6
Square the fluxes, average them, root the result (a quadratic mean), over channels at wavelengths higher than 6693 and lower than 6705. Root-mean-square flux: 61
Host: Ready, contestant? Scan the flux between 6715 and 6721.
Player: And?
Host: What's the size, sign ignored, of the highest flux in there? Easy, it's 61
